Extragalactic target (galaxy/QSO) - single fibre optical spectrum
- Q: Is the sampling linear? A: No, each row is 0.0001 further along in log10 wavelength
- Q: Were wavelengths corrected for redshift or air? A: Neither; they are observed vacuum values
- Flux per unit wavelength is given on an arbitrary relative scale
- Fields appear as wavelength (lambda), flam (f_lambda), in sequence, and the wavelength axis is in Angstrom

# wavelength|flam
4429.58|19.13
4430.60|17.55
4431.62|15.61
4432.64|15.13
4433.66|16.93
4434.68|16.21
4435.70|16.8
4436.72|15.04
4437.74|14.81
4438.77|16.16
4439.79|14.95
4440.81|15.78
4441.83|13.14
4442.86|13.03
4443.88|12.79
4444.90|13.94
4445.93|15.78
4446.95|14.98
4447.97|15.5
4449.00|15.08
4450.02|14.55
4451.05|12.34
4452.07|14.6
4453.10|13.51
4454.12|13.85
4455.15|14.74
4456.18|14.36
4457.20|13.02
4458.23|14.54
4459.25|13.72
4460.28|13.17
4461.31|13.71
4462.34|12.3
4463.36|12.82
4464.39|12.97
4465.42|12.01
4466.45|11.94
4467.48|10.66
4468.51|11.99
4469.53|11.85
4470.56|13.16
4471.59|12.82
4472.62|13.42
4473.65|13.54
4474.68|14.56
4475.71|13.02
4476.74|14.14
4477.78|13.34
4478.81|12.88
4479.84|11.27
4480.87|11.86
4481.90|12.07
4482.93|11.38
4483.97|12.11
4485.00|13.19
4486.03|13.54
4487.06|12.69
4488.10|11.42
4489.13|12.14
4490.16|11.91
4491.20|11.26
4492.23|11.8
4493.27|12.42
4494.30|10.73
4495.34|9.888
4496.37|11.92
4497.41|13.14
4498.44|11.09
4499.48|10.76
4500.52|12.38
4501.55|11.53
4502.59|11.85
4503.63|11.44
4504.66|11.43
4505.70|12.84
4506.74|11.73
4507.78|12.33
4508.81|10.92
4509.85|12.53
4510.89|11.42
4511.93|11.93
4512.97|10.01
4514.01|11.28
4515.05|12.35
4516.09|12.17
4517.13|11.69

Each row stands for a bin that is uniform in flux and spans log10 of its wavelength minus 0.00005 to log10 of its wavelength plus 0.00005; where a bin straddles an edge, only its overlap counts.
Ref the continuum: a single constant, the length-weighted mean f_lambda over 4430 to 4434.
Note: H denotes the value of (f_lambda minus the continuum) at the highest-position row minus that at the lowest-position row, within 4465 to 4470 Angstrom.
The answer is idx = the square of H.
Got 0.0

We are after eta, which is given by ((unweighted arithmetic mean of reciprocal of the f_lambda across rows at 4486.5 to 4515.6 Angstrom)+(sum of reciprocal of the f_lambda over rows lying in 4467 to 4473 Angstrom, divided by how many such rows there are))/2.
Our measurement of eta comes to 0.084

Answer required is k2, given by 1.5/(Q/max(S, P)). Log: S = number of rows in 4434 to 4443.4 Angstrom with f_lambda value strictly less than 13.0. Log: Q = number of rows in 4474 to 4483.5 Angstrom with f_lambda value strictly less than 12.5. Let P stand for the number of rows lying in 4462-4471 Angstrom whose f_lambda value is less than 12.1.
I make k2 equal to 1.9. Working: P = 5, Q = 4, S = 0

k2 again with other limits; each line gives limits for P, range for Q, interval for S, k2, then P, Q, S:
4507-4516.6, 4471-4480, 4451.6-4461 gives 7.5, 5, 1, 0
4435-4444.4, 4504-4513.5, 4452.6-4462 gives 0.0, 0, 7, 0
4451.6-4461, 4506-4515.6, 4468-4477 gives 0.6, 0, 8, 3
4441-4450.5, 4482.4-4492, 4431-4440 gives 0.0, 0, 6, 0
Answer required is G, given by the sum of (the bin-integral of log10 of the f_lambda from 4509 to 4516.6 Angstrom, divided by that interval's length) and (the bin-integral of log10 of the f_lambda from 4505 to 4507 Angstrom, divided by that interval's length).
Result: 2.15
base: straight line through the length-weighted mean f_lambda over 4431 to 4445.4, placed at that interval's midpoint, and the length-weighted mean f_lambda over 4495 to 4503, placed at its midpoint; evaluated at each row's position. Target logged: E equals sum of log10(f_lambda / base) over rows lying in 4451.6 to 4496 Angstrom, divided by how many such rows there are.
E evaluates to -0.012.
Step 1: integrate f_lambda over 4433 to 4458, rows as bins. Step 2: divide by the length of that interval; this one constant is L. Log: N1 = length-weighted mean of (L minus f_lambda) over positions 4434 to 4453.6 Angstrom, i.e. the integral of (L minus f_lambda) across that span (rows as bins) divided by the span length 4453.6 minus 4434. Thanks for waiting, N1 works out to 0.0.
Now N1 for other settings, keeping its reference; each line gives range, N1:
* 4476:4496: 2.5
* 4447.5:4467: 1.1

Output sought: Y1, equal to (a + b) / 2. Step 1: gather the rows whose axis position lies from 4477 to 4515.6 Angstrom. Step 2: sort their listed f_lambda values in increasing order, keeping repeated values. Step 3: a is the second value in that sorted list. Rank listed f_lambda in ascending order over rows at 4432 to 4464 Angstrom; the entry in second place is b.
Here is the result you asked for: 11.2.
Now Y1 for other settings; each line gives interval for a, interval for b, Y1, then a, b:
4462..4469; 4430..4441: 13.4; 11.94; 14.95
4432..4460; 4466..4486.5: 12.0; 12.79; 11.27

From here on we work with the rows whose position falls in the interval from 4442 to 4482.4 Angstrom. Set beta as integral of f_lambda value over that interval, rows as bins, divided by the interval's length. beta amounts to 13.3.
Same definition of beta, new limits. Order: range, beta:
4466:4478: 12.9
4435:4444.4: 14.8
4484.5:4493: 12.2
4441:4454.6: 14.1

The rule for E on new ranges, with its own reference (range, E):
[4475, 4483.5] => -0.009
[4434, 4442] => 0.008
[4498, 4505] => 0.001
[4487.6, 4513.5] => 0.004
